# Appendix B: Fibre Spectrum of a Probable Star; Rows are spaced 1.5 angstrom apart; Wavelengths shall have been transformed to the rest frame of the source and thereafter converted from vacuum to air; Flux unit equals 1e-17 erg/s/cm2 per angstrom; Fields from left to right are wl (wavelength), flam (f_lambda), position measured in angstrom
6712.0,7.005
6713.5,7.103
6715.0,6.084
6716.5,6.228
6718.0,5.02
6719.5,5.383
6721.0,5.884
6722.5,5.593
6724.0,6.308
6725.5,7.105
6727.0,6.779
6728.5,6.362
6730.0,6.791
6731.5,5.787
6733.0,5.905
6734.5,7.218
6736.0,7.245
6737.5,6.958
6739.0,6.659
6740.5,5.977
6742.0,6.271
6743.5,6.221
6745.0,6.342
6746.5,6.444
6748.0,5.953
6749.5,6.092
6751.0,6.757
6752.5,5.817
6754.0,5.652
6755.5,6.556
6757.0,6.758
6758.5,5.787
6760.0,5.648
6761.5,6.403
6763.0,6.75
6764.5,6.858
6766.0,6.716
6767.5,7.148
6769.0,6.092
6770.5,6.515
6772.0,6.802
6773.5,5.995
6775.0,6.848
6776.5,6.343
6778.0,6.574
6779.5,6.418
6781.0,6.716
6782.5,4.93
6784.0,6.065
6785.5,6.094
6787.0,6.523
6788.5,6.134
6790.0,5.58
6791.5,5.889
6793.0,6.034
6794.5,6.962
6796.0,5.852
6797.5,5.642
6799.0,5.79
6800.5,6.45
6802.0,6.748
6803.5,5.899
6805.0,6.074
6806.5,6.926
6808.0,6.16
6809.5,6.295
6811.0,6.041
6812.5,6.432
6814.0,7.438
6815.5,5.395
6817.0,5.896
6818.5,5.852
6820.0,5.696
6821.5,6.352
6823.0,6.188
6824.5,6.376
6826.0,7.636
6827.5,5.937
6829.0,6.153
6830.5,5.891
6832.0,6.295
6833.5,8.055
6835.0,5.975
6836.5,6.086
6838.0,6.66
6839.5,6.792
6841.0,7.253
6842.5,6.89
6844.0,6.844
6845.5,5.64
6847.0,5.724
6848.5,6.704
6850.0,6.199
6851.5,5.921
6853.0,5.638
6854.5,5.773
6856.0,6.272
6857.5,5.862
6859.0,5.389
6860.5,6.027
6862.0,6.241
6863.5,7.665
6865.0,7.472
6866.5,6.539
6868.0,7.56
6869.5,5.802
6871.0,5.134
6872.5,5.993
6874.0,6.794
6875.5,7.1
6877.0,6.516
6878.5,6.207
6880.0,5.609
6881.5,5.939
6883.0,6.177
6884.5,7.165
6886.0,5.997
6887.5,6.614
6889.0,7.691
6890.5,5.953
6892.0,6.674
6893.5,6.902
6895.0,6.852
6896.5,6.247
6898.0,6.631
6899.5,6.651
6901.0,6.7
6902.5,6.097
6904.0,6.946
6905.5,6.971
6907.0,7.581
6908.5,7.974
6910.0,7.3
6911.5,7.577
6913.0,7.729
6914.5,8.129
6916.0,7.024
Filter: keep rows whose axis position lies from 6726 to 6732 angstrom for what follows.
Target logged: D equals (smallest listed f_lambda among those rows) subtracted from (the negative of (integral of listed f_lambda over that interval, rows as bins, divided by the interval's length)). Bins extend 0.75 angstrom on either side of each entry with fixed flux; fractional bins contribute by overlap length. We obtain -12.3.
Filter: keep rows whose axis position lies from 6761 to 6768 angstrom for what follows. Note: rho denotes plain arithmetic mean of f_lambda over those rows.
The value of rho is 6.8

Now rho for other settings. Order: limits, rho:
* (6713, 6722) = 6.0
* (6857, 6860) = 5.6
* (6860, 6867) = 6.8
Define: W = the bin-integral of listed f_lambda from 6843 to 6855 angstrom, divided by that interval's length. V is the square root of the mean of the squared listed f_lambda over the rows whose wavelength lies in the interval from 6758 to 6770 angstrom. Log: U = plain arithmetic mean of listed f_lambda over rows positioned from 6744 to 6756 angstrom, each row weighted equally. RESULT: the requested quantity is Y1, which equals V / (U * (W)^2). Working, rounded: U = 6.20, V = 6.4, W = 6.1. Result 0.0281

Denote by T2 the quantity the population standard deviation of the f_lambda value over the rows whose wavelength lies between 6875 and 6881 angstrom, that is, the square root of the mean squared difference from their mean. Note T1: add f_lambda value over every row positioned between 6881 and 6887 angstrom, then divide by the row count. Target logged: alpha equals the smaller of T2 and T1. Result 0.5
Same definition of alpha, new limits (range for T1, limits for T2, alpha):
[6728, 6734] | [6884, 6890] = 0.6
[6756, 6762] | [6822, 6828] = 0.7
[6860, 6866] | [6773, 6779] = 0.3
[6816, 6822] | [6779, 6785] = 0.7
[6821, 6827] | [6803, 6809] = 0.4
